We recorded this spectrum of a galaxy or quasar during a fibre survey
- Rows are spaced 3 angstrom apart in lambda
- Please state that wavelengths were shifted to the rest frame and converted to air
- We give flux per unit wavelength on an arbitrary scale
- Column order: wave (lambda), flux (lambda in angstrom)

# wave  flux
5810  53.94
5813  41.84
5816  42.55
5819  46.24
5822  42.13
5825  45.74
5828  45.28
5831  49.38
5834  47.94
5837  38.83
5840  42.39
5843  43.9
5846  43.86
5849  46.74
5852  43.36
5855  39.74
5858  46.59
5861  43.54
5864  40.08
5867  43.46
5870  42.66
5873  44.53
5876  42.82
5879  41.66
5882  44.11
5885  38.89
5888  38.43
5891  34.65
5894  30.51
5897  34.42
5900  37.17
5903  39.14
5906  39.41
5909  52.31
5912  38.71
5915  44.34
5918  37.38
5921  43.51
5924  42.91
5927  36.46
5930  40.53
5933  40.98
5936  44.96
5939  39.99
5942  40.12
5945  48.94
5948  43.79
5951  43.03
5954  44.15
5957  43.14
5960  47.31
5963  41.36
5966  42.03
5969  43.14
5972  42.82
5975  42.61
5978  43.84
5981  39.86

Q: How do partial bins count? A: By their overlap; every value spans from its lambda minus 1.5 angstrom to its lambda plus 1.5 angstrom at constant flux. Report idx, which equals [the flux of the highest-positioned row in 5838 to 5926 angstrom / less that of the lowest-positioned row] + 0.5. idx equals 1.0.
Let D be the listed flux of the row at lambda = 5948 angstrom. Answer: 43.79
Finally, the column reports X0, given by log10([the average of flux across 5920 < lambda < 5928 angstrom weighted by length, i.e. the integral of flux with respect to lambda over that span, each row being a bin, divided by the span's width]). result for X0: 1.61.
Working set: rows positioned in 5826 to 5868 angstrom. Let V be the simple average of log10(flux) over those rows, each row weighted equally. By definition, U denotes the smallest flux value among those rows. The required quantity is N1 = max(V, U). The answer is 39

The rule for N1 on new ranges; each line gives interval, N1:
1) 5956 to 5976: 41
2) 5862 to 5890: 38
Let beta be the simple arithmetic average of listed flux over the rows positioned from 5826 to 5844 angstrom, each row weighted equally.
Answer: 44.6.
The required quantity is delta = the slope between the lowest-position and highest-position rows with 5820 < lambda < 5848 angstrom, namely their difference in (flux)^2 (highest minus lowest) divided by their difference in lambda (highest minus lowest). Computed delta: 6.2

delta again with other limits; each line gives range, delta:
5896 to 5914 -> 20.9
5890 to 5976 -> 7.3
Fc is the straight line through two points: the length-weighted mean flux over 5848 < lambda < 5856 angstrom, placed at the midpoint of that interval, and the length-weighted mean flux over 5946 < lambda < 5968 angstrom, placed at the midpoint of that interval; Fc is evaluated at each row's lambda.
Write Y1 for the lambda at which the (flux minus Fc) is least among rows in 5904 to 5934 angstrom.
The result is 5927 angstrom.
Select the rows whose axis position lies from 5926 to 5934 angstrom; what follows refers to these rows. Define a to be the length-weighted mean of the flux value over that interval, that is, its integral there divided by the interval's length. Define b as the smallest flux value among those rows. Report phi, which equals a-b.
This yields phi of 2.9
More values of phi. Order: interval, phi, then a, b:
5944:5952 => 2.1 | 45.2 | 43.03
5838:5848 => 0.9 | 43.3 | 42.39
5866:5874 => 0.8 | 43.5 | 42.66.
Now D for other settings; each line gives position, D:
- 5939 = 39.99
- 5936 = 44.96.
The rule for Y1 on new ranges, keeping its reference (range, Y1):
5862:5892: 5891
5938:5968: 5939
